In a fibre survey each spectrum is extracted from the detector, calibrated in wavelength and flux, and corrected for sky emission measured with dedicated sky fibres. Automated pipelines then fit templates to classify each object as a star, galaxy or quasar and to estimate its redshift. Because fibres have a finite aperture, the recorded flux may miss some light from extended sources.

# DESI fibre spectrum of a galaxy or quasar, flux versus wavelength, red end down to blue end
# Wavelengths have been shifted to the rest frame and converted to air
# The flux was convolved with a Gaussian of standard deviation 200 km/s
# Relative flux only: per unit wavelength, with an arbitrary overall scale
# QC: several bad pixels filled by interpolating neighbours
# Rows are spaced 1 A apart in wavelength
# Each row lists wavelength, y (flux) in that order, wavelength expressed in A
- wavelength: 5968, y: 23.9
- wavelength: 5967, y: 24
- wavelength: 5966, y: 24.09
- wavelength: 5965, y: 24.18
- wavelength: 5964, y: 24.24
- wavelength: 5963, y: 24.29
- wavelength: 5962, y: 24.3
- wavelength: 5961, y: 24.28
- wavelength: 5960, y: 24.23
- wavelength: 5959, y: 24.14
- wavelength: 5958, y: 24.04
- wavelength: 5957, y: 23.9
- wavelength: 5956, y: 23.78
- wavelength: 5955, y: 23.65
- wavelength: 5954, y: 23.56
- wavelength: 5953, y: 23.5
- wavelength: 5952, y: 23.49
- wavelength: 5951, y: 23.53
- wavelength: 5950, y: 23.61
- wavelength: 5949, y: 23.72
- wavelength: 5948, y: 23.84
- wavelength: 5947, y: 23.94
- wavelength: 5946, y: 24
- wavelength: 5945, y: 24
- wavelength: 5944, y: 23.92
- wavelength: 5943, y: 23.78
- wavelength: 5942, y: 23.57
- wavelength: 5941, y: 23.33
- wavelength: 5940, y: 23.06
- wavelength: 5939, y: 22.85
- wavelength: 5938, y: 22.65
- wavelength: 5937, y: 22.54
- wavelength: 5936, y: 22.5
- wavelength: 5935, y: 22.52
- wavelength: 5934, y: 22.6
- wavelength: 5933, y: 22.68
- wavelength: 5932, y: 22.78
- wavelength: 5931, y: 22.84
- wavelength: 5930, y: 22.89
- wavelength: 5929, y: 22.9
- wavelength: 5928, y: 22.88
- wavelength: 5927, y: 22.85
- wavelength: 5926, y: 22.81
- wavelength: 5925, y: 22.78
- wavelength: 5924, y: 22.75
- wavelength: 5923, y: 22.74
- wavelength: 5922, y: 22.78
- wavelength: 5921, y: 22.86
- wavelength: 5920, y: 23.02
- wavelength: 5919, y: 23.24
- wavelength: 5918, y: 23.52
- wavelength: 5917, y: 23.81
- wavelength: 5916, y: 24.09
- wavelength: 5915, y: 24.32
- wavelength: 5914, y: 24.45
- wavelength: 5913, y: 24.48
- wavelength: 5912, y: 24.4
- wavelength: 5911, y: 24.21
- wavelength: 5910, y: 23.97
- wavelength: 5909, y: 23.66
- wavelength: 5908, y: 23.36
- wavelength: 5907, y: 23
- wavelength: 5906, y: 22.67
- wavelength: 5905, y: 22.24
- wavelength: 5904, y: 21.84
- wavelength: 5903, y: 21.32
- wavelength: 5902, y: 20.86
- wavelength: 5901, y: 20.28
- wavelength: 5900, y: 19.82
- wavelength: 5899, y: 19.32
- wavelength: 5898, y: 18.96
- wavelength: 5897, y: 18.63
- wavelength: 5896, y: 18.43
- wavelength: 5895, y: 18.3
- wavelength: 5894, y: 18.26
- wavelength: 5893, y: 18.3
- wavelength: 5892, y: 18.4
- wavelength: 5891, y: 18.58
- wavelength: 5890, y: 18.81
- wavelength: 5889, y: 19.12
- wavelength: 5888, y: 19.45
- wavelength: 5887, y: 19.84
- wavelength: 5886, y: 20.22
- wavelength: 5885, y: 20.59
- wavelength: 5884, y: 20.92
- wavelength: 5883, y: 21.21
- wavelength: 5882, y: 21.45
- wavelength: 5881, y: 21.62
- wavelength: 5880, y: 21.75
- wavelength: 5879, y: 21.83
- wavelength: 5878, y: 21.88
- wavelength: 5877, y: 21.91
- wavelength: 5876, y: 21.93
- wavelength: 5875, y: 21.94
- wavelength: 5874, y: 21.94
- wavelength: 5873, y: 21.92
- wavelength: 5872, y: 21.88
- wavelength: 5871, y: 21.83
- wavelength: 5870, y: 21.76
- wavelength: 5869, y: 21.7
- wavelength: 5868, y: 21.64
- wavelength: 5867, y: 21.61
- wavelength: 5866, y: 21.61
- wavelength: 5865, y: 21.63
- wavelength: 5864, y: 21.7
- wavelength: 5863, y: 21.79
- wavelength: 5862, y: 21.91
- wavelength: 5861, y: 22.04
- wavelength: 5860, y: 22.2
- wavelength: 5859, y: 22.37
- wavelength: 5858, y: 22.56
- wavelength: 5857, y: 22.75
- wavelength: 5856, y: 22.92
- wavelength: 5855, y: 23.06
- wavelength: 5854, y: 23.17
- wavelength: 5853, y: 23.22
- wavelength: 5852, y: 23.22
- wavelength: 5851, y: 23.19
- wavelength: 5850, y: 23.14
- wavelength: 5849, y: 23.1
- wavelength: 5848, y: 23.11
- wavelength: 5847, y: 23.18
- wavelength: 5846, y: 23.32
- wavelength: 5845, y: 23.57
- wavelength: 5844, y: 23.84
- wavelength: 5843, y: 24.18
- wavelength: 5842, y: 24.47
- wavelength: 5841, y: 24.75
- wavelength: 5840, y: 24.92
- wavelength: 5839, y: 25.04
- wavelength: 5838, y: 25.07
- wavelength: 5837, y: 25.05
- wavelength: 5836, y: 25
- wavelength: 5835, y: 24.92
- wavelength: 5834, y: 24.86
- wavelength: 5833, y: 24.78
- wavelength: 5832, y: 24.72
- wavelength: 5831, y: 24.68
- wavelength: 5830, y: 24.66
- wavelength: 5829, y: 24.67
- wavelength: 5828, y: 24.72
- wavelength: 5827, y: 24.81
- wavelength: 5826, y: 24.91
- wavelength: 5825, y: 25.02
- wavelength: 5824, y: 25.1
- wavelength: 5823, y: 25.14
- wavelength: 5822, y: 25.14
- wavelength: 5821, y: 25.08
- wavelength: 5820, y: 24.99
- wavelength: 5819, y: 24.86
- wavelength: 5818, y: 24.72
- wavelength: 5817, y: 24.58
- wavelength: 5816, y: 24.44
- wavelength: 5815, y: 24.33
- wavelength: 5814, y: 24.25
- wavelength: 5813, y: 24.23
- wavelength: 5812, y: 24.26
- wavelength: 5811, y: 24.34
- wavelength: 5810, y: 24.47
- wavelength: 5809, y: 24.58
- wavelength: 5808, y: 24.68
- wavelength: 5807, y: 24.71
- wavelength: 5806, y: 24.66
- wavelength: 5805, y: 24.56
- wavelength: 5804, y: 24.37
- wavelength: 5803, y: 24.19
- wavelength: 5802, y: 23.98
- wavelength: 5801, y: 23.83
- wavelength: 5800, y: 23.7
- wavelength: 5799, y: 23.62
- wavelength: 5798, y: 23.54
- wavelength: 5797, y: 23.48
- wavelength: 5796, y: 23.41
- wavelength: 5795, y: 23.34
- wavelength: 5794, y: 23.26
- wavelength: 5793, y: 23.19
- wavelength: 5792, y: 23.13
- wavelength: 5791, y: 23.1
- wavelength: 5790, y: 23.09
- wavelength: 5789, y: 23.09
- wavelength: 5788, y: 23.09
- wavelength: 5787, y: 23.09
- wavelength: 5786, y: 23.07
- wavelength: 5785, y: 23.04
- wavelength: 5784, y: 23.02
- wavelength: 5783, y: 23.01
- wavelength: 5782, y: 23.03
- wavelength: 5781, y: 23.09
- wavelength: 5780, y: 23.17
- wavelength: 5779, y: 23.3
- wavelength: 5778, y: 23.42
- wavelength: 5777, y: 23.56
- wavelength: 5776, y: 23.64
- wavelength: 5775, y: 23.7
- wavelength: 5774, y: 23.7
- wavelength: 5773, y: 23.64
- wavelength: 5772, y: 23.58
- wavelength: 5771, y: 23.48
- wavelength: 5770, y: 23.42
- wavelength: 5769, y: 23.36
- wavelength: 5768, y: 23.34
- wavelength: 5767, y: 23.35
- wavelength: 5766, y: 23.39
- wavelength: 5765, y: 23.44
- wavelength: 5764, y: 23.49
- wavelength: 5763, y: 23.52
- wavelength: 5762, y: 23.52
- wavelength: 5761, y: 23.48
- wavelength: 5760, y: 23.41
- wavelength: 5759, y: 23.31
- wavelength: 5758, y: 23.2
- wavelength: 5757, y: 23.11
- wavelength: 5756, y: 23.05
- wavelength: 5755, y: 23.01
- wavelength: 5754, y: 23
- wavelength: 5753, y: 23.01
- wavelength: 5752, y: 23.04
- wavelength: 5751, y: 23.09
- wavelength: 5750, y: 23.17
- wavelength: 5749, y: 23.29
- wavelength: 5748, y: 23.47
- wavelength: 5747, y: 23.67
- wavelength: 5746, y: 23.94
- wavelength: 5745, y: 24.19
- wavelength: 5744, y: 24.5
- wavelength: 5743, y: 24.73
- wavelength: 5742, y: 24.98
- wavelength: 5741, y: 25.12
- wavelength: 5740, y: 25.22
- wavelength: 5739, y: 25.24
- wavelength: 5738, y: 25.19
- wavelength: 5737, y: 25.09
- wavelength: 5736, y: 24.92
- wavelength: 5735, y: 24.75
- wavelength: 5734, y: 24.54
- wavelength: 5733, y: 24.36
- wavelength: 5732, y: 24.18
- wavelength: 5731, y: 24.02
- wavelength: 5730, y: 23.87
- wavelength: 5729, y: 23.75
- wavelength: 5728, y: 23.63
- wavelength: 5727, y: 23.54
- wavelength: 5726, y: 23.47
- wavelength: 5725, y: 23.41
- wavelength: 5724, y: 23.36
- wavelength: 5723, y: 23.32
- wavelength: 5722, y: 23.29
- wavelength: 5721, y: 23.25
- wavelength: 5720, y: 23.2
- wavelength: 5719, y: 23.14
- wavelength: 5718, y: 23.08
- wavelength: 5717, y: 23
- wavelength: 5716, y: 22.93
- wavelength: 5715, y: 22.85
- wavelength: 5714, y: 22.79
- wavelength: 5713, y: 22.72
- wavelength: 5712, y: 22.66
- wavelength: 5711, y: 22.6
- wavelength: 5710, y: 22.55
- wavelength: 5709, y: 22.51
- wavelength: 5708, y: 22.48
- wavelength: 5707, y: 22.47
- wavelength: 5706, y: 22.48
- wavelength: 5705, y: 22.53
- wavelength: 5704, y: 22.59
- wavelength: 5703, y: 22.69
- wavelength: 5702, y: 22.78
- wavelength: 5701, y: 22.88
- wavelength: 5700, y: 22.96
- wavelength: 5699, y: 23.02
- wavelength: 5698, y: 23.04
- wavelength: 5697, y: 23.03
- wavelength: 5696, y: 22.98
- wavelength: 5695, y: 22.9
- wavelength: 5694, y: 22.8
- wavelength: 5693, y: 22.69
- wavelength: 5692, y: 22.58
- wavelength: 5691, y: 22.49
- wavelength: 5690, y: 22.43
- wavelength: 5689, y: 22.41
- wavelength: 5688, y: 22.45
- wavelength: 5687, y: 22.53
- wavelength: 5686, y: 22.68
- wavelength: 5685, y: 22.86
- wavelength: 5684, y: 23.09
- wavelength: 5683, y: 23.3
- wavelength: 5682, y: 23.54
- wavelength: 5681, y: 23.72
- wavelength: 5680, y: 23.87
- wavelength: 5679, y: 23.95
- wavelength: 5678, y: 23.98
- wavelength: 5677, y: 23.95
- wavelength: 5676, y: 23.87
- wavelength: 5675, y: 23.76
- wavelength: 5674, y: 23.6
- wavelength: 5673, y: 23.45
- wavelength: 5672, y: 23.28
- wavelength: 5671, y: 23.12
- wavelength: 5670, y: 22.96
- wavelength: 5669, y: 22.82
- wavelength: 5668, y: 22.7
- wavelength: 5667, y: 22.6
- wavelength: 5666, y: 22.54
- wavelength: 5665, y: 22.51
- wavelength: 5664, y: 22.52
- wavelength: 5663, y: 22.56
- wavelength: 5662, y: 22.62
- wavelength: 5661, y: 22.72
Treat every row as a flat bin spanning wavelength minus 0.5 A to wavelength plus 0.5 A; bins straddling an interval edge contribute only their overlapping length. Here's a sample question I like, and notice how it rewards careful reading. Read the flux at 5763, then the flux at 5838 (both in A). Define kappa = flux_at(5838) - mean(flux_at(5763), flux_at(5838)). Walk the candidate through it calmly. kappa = 0.8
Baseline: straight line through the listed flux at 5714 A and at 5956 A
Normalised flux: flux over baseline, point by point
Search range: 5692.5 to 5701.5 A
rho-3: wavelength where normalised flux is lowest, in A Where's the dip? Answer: 5693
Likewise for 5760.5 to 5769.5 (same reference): 5768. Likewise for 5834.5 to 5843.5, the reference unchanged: 5843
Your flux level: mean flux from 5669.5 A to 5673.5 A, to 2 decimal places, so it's 23.20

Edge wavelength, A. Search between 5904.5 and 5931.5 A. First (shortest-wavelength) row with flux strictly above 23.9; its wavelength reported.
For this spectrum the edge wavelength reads 5910 A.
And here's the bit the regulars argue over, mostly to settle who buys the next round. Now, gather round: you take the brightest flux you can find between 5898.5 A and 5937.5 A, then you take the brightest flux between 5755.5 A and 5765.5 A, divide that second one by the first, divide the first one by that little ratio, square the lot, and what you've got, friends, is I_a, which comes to 649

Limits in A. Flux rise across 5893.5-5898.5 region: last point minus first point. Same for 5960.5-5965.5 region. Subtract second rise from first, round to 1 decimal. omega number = 0.8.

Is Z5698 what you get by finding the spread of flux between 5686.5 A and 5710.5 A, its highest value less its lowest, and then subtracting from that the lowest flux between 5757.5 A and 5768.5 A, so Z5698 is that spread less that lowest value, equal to -22.6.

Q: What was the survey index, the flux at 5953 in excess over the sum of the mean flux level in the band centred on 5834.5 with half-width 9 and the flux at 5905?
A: -23.5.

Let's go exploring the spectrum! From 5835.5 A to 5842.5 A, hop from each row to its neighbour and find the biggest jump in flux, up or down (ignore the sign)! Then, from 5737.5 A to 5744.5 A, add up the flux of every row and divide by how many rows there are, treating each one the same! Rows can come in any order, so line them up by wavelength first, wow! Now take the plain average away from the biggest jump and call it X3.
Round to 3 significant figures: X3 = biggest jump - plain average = -24.7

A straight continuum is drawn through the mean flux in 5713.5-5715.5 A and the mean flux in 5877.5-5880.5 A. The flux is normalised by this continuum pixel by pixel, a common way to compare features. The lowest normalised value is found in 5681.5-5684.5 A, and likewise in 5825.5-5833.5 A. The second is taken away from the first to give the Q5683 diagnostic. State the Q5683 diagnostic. -0.11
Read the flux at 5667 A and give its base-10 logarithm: 1.35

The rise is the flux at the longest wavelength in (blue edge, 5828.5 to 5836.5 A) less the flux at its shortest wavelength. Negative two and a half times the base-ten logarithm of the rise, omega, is 1.2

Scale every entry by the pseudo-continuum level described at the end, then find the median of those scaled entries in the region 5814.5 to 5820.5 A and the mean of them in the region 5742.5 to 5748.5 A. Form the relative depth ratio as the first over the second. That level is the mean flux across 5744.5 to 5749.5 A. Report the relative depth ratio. 1.02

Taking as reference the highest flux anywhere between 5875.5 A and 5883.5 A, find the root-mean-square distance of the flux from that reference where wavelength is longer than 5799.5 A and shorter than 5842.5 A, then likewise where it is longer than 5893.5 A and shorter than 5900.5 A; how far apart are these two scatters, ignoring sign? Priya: 0.4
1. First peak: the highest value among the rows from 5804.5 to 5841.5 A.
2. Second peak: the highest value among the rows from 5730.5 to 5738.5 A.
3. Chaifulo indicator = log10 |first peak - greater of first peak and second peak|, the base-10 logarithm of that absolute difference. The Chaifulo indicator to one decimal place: -1.3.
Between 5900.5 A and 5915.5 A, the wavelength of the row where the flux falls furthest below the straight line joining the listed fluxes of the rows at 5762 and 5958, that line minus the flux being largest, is 5901 A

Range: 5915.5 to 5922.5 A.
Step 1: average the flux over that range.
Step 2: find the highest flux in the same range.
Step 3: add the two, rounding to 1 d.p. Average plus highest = 47.4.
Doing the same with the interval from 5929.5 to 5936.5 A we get 45.6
